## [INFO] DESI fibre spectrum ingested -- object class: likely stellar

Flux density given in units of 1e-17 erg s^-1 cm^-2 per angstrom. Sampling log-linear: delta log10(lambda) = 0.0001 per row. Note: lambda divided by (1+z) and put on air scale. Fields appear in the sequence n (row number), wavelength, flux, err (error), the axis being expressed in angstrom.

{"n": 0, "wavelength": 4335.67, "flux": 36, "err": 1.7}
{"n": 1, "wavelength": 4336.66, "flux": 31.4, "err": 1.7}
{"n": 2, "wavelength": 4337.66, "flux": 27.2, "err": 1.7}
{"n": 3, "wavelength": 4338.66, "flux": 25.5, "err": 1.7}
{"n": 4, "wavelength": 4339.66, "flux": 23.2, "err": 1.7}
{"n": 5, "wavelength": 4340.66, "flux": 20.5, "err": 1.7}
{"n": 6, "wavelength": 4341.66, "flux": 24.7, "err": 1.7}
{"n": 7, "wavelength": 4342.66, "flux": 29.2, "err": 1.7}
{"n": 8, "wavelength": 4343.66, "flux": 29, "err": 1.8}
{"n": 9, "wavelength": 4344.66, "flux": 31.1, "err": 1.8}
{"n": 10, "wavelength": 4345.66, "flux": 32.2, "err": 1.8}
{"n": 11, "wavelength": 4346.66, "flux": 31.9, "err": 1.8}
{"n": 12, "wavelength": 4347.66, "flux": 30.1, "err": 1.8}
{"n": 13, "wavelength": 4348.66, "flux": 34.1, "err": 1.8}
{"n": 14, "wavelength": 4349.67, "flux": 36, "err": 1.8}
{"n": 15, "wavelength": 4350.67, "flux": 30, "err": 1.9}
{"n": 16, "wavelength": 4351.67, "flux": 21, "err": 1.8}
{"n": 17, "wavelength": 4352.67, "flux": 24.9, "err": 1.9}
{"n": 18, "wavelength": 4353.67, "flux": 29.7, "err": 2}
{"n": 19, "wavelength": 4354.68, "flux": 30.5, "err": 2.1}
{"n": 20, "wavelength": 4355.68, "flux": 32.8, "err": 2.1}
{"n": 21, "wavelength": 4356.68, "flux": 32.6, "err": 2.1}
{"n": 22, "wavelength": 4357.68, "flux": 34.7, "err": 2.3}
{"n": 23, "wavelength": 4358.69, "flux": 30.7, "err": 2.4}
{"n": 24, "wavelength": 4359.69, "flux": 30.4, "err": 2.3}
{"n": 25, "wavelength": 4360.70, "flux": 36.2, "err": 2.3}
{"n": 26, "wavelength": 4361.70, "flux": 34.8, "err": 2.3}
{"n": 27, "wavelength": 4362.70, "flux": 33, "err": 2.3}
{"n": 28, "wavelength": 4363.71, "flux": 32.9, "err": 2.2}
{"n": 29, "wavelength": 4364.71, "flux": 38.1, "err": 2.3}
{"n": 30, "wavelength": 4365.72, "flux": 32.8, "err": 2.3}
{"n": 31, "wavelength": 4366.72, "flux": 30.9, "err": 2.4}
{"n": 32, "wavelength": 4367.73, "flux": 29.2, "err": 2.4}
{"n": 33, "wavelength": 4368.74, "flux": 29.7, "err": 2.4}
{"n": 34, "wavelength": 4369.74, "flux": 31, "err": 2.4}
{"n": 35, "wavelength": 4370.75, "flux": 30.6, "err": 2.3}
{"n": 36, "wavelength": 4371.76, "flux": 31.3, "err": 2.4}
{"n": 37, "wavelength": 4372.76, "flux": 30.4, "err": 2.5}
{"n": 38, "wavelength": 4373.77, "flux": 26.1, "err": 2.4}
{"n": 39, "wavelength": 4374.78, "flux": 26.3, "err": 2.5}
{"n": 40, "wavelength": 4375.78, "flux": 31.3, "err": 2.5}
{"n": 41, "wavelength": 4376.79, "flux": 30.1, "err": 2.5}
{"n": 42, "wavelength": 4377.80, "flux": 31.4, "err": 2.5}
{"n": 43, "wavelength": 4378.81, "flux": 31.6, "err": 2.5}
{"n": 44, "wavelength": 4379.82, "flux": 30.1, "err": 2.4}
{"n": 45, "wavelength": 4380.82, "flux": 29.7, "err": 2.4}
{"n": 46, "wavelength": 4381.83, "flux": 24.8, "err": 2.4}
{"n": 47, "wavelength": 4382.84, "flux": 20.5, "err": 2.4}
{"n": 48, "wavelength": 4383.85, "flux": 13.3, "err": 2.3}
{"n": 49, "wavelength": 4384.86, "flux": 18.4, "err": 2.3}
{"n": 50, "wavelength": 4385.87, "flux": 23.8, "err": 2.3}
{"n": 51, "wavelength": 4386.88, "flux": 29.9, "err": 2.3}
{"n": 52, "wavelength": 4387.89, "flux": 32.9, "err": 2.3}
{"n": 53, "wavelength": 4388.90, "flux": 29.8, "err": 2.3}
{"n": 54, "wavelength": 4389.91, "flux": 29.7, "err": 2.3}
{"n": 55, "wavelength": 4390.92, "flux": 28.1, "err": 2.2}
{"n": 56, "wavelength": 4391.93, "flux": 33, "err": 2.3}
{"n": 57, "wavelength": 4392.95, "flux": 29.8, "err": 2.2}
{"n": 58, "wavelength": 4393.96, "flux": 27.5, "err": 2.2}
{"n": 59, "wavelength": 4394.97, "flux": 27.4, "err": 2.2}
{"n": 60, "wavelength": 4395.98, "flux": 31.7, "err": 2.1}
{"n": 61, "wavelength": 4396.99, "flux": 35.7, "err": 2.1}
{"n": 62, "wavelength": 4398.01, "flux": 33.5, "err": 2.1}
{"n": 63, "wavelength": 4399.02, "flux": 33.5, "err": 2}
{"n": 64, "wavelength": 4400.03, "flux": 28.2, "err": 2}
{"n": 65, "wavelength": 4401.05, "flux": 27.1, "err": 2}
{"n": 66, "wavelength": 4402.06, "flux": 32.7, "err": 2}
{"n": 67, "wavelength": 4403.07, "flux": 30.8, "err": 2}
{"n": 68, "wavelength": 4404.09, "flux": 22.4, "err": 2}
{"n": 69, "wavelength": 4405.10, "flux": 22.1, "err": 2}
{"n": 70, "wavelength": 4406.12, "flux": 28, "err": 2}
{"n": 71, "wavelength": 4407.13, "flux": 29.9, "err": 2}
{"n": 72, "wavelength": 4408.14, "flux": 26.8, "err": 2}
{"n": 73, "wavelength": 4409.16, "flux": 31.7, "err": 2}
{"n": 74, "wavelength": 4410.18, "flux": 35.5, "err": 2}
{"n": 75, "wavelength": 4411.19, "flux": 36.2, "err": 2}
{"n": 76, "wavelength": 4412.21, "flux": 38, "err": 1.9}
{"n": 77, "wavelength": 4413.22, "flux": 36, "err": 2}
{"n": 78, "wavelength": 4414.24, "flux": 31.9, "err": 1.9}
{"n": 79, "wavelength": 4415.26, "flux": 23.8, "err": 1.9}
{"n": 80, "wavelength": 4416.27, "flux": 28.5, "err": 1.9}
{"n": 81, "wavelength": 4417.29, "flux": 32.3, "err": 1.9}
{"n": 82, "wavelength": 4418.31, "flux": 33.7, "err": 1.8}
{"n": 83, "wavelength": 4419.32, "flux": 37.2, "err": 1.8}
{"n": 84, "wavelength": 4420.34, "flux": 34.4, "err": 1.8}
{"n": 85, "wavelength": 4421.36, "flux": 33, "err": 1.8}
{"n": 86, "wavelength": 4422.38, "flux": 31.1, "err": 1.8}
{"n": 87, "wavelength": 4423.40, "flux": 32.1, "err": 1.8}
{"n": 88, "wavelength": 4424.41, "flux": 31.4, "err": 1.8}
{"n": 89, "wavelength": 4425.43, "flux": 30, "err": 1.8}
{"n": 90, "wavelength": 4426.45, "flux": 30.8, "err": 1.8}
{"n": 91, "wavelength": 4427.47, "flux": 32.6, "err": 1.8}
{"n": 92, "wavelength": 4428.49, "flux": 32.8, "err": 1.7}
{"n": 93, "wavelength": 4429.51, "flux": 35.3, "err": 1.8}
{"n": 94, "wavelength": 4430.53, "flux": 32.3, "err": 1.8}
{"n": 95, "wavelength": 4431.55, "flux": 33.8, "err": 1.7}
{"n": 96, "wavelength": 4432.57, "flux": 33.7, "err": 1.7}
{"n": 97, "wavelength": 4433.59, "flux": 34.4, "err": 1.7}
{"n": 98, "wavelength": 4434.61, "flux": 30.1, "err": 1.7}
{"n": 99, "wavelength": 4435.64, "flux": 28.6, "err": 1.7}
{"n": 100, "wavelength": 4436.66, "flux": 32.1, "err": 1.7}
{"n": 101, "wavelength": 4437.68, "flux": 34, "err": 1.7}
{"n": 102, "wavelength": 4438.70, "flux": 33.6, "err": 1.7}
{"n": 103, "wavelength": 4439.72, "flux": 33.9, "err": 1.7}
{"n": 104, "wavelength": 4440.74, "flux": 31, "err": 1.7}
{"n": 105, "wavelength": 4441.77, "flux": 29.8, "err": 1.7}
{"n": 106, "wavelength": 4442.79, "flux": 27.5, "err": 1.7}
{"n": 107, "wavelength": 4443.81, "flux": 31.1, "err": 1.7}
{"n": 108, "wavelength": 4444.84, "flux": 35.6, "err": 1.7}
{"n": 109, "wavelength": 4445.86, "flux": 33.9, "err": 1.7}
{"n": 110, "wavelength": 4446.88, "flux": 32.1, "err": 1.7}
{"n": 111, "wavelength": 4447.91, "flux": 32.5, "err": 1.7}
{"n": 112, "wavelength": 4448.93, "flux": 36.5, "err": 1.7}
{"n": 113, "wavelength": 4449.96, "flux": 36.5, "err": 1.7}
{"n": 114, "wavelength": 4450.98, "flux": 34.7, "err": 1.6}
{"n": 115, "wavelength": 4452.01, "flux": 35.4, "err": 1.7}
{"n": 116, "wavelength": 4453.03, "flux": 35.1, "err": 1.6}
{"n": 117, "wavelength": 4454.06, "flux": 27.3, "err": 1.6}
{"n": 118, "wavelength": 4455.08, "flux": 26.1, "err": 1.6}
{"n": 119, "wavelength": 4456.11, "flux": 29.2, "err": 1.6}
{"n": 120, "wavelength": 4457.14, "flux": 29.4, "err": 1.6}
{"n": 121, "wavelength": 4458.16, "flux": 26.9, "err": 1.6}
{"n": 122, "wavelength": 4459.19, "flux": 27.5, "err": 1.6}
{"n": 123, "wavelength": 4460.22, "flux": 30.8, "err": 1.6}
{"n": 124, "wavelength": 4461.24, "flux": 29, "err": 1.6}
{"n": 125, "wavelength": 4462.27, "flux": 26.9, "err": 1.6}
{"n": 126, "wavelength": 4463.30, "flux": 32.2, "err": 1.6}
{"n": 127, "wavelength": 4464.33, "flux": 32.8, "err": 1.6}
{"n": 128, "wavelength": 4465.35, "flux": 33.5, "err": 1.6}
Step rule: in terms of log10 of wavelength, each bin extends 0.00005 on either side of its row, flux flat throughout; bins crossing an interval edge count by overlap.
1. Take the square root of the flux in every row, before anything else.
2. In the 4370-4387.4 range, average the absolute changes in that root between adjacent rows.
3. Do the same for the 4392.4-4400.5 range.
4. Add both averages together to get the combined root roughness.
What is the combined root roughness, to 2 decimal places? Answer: 0.55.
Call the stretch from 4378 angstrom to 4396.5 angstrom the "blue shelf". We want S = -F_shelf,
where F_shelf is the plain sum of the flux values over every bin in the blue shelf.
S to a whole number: -492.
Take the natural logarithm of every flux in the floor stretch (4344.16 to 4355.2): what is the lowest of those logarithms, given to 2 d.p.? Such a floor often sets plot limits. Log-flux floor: 3.04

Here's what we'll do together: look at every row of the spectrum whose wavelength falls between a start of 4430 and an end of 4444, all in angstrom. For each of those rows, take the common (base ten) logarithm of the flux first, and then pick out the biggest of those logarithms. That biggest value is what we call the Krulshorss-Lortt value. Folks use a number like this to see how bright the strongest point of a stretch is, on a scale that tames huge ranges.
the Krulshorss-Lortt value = 1.54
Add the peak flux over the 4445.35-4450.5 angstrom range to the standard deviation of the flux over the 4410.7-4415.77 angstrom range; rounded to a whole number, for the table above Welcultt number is 42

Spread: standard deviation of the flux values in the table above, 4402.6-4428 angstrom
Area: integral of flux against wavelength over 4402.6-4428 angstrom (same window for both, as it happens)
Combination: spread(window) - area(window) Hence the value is -789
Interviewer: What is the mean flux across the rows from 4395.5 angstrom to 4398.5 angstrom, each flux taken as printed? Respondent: 33.6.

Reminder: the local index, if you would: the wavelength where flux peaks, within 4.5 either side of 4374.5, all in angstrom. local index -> 4378.81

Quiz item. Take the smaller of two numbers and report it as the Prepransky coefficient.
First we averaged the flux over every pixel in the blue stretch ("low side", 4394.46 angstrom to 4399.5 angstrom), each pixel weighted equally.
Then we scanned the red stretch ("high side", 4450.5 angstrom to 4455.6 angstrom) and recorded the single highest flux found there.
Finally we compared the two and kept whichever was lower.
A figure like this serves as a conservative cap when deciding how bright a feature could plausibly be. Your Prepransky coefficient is 32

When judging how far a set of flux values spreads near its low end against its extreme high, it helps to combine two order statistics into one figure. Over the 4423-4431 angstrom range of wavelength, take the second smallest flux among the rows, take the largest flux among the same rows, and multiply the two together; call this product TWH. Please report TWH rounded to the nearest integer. 1087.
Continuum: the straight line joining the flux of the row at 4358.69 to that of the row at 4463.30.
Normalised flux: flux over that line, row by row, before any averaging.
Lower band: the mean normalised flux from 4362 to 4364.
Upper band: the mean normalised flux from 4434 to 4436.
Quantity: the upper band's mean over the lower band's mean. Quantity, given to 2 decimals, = 0.86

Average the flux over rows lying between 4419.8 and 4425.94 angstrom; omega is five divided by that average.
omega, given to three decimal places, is 0.156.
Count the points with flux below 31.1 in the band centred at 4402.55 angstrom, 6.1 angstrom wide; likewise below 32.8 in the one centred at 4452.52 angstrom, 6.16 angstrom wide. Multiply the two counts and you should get 10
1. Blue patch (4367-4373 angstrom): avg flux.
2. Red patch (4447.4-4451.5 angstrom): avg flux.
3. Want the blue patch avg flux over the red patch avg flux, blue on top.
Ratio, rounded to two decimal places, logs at 0.87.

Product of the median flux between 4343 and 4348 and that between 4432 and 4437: 998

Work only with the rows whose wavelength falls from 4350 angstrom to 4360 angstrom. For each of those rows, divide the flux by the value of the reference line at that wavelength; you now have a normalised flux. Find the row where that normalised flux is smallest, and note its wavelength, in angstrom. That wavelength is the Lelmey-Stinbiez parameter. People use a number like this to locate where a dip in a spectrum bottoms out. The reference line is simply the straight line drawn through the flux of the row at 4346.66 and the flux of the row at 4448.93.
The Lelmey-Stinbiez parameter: 4351.67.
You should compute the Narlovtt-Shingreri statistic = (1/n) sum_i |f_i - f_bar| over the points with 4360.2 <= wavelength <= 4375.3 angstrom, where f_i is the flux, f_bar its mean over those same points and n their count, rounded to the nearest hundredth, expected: 2.46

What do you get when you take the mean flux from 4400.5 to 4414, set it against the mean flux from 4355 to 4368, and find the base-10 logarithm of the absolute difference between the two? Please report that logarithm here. 0.39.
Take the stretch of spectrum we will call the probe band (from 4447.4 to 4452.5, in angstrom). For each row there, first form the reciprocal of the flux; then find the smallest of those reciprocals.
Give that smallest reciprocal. 0.0274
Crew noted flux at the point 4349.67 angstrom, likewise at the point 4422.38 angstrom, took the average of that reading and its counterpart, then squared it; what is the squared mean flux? 1126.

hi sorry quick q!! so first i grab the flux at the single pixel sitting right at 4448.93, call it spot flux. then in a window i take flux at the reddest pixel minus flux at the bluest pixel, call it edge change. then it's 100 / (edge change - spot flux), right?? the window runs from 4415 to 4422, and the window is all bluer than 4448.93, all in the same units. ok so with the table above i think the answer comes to -3.7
